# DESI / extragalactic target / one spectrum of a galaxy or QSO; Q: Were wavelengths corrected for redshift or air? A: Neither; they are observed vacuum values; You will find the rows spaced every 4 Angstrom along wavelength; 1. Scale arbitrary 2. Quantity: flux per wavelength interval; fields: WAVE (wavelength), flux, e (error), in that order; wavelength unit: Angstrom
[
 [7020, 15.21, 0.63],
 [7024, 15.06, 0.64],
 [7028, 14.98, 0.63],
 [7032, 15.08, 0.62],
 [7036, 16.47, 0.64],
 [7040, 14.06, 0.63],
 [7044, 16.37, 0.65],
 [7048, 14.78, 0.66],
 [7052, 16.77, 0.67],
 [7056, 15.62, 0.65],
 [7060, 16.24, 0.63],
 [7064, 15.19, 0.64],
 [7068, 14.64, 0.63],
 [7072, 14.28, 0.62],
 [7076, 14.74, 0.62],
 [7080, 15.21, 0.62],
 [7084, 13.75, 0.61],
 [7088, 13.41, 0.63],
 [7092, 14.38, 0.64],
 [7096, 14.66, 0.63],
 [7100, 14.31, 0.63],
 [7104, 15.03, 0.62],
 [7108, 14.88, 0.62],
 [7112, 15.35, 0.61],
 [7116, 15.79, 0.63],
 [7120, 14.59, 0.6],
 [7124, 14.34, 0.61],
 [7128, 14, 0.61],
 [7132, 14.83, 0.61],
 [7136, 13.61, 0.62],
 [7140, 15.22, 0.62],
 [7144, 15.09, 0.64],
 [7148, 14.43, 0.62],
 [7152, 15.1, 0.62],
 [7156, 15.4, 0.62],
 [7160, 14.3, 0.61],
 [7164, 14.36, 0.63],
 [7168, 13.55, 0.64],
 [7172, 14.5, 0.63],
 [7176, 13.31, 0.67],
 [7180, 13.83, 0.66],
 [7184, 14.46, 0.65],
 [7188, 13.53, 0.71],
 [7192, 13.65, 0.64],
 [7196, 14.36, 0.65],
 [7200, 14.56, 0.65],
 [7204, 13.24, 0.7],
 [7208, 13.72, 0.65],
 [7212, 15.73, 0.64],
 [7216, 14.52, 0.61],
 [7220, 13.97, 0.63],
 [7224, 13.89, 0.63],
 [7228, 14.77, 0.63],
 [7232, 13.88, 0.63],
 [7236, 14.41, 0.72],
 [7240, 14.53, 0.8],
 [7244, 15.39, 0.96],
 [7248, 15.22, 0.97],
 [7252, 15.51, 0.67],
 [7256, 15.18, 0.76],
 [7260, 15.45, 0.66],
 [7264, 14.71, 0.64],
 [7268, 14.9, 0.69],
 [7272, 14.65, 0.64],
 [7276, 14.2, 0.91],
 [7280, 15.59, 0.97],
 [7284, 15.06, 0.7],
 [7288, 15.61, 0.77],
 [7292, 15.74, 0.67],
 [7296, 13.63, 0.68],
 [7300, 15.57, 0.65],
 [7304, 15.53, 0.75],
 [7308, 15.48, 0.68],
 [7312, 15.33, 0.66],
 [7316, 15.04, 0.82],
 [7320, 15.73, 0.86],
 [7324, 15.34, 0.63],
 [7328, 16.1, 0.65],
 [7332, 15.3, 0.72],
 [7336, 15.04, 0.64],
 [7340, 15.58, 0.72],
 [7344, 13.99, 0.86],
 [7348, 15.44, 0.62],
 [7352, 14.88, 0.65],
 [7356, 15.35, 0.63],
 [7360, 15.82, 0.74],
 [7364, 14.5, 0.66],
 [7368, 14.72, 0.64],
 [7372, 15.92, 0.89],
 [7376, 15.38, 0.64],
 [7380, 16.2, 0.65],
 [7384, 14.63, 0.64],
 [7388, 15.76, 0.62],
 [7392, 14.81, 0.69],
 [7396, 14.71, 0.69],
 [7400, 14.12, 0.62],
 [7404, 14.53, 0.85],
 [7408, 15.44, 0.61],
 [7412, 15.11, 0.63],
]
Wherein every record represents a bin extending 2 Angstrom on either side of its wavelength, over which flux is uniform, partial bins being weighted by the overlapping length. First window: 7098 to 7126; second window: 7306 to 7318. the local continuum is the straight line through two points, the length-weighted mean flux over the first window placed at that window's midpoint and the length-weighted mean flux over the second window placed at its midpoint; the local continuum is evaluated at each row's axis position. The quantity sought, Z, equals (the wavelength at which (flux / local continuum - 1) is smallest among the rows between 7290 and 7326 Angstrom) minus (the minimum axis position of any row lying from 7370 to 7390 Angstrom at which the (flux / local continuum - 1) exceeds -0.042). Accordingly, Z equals -76 Angstrom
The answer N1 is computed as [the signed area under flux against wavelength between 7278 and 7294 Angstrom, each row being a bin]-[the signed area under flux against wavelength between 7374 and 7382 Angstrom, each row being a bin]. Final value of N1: 122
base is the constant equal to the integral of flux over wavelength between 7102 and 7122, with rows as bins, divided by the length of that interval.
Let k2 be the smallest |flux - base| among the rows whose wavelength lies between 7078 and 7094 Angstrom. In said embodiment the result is 0.08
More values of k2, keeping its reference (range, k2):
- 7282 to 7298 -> 0.07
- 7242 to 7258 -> 0.05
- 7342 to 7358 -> 0.22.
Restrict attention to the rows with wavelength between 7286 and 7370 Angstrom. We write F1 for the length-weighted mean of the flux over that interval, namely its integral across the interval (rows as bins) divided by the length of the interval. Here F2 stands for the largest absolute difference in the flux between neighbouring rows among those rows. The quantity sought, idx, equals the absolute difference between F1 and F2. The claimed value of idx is 13.1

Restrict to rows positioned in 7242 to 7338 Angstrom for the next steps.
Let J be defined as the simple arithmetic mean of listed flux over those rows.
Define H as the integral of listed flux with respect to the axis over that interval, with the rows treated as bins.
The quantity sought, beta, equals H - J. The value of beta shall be 1446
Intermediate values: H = 1461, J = 15.2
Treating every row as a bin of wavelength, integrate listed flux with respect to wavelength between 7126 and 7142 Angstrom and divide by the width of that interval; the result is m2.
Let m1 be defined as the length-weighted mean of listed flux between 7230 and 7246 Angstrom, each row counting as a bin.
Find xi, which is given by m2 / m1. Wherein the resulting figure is 0.99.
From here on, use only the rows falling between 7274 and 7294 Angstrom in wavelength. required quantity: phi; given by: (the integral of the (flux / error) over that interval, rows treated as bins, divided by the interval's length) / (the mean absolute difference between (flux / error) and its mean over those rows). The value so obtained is 6.8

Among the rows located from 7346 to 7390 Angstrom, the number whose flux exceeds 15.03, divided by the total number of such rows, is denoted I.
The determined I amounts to 0.6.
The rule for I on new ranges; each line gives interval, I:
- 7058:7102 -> 0.3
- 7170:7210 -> 0.0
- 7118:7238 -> 0.2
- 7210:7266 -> 0.4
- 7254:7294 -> 0.6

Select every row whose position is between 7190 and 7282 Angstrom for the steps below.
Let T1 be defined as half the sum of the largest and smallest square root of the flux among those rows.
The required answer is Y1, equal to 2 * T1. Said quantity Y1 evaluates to 7.60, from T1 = 3.80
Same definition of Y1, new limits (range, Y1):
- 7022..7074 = 7.84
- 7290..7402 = 7.72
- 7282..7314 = 7.66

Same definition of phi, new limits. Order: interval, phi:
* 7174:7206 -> 17.6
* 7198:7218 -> 12.9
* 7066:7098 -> 33.4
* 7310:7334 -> 9.0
